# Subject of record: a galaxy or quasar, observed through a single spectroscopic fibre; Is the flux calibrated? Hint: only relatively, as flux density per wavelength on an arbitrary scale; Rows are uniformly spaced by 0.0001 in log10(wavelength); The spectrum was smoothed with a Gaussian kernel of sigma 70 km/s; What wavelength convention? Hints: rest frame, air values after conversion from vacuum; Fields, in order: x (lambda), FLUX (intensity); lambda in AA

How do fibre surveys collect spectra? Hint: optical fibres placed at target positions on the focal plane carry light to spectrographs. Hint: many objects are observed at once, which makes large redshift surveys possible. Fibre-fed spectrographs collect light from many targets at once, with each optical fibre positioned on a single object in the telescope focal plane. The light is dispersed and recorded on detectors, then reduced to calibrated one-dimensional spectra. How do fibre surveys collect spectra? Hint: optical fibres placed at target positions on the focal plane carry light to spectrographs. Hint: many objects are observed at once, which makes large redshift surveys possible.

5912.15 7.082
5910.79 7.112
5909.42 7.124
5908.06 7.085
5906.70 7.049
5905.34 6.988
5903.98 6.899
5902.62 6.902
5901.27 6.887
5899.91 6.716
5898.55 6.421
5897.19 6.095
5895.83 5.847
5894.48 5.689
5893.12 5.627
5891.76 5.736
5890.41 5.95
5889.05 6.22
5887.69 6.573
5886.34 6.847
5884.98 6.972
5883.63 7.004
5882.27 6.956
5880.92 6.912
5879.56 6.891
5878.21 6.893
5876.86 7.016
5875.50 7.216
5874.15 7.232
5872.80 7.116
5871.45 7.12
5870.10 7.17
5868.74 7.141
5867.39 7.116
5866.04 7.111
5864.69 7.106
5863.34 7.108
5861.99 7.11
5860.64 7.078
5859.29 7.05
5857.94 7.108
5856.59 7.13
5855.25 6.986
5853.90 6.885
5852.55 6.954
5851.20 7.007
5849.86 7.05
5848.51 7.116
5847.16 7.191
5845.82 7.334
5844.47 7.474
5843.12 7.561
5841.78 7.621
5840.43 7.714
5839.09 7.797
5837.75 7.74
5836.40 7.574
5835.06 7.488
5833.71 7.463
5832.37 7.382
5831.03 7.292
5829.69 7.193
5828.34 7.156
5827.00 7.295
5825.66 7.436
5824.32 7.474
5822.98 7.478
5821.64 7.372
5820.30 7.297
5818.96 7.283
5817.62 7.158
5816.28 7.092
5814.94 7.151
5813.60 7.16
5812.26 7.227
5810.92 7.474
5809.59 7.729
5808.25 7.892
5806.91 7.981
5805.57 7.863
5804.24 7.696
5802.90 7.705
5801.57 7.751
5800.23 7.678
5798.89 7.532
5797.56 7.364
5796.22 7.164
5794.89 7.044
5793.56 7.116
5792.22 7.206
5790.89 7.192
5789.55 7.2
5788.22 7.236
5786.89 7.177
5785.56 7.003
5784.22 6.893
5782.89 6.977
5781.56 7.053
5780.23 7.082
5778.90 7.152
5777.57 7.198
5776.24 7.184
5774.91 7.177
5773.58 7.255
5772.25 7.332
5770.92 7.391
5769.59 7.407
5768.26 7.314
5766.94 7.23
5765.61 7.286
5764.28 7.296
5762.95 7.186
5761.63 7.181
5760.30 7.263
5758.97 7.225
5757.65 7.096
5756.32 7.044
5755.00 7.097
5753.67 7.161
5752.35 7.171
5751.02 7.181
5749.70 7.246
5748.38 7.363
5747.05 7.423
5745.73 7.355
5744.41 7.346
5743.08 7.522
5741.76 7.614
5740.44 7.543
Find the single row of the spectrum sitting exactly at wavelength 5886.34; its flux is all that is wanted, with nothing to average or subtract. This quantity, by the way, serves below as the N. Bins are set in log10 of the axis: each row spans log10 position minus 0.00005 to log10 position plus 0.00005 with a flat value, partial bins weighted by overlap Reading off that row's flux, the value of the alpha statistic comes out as 6.847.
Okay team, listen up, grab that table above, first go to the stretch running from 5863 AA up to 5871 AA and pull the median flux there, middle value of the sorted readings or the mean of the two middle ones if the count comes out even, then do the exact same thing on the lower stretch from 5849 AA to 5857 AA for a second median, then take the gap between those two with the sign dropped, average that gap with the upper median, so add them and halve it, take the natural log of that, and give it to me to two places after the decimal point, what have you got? 1.29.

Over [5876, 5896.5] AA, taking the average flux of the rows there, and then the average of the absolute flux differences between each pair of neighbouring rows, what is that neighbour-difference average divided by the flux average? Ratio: 0.020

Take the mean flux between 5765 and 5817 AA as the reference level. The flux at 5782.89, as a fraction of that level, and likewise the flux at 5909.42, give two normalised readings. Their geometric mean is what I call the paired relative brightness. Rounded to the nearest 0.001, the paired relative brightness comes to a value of 0.963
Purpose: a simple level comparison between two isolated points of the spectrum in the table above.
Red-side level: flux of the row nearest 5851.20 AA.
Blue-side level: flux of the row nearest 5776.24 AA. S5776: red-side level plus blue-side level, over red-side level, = 2.03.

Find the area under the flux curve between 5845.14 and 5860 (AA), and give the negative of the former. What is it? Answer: -105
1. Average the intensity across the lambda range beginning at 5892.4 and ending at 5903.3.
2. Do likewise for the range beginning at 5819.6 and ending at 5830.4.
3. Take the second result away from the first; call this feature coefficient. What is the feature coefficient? -1.1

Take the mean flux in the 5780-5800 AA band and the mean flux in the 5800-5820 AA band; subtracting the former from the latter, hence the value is 0.4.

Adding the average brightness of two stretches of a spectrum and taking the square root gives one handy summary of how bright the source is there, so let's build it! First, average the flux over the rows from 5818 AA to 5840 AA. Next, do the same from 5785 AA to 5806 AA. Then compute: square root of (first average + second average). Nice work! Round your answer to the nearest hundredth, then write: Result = 3.85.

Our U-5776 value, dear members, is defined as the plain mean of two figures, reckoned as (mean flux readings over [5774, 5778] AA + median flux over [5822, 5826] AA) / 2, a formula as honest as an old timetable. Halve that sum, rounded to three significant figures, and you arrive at 7.33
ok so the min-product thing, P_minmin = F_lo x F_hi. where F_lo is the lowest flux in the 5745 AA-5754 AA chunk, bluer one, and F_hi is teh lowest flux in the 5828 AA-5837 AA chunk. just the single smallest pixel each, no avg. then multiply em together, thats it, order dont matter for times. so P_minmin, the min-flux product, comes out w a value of 51.2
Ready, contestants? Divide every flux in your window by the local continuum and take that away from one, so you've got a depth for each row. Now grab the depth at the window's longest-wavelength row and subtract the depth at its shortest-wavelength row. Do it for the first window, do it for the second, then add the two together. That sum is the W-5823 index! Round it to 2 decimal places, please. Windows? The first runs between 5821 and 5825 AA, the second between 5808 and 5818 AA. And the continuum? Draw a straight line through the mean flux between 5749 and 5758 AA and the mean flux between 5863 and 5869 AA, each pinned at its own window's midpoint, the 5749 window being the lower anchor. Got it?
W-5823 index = 0.09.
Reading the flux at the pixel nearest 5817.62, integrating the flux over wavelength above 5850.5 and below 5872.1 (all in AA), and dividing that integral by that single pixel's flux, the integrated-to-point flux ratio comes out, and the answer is 21.3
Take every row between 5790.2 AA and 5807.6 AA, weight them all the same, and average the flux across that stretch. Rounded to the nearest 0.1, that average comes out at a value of 7.5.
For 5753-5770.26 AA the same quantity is 7.2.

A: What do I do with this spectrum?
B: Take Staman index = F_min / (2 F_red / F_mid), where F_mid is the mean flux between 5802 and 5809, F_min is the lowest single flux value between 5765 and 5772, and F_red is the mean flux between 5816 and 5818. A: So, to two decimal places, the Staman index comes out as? 3.97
